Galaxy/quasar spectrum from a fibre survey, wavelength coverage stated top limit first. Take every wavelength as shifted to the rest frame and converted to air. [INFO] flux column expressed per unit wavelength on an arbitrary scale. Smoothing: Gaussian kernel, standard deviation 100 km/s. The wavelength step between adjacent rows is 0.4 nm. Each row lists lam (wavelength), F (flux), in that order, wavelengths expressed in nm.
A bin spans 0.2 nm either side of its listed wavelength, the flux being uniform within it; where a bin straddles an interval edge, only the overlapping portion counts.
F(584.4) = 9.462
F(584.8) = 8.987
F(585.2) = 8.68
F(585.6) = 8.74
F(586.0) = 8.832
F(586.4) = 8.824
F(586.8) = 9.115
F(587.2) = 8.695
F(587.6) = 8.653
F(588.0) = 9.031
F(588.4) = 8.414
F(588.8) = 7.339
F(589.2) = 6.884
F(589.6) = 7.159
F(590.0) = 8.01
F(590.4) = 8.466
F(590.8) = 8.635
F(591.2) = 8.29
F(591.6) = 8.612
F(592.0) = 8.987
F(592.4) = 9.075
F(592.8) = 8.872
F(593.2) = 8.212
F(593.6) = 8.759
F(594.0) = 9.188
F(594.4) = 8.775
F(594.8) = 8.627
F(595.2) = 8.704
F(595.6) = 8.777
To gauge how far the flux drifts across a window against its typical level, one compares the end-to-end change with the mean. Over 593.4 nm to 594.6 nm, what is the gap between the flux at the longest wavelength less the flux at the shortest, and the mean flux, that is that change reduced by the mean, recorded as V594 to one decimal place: -8.9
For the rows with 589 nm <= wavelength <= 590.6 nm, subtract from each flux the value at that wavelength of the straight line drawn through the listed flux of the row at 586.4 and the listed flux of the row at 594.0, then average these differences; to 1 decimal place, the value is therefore -1.4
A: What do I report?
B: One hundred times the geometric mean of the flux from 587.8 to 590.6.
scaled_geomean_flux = 787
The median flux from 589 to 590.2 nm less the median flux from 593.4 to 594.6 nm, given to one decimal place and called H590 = -1.6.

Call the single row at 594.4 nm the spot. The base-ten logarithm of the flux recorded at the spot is 0.943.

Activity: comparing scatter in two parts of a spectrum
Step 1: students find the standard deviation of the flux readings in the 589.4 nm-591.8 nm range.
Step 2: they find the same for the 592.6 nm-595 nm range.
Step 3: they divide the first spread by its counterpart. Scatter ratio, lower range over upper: 1.7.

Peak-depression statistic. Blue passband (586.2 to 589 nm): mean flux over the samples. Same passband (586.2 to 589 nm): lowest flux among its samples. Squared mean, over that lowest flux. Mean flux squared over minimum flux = 10.0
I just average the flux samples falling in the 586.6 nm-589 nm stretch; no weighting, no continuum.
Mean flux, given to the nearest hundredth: 8.54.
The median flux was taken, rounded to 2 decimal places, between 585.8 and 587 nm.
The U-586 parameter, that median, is 8.83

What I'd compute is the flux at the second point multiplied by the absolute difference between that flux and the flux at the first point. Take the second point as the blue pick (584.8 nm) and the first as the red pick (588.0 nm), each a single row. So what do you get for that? 0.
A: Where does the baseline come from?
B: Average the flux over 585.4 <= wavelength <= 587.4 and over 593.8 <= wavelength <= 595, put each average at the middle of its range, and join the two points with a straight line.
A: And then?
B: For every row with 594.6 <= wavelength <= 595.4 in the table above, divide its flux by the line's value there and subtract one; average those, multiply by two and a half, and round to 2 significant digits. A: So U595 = -0.056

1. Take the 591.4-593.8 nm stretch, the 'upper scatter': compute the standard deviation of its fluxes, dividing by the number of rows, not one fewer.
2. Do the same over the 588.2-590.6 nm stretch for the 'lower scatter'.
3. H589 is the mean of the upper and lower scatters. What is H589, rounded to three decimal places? 0.450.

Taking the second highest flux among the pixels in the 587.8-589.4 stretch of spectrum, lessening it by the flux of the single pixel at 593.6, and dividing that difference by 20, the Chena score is -0.02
